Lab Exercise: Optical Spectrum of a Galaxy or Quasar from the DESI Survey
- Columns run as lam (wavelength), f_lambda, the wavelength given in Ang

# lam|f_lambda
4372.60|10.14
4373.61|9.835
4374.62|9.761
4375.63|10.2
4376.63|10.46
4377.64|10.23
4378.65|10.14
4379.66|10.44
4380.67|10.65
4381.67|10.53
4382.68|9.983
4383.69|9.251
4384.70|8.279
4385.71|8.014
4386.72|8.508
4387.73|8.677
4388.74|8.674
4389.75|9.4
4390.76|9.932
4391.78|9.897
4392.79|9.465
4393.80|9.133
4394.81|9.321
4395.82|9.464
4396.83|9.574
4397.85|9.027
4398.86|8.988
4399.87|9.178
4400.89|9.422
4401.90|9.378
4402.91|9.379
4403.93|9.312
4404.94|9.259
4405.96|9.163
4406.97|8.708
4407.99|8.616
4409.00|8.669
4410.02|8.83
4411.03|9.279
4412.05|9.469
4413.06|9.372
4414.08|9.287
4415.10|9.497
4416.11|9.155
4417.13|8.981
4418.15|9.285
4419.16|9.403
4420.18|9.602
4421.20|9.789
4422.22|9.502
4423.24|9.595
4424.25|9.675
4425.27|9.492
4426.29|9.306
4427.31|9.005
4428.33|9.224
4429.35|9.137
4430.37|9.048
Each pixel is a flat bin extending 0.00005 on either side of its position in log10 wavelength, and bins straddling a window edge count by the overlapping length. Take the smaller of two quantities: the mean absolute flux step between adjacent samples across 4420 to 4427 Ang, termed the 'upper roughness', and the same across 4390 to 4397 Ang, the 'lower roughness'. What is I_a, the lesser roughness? 0.17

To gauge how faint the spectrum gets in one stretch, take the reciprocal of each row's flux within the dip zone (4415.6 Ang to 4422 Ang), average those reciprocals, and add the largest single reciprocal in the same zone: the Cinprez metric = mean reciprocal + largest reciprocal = 0.218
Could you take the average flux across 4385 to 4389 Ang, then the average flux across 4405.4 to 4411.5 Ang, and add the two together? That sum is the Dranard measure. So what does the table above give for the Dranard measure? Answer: 17.3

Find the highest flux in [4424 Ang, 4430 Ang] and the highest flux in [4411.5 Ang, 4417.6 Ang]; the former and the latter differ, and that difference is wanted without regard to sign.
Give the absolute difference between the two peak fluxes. 0.18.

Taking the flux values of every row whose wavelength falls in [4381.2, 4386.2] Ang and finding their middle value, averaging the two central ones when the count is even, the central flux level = 9.25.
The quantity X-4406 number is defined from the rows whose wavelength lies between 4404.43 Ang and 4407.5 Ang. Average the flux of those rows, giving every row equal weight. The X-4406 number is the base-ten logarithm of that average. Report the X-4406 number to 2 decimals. 0.96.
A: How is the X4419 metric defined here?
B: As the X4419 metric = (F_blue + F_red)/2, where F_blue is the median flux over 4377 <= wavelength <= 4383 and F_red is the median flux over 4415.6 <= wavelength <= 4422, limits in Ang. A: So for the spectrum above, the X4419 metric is 9.84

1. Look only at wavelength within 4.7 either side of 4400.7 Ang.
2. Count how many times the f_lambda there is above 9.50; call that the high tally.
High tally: 1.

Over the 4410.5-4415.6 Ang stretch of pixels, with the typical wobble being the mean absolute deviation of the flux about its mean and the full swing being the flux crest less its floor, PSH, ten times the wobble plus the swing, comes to 1.0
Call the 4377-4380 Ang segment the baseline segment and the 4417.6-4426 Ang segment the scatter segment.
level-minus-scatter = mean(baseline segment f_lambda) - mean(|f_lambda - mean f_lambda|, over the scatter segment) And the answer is 10.1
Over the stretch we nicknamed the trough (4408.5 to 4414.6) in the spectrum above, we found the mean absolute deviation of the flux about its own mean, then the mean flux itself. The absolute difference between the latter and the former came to 8.9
